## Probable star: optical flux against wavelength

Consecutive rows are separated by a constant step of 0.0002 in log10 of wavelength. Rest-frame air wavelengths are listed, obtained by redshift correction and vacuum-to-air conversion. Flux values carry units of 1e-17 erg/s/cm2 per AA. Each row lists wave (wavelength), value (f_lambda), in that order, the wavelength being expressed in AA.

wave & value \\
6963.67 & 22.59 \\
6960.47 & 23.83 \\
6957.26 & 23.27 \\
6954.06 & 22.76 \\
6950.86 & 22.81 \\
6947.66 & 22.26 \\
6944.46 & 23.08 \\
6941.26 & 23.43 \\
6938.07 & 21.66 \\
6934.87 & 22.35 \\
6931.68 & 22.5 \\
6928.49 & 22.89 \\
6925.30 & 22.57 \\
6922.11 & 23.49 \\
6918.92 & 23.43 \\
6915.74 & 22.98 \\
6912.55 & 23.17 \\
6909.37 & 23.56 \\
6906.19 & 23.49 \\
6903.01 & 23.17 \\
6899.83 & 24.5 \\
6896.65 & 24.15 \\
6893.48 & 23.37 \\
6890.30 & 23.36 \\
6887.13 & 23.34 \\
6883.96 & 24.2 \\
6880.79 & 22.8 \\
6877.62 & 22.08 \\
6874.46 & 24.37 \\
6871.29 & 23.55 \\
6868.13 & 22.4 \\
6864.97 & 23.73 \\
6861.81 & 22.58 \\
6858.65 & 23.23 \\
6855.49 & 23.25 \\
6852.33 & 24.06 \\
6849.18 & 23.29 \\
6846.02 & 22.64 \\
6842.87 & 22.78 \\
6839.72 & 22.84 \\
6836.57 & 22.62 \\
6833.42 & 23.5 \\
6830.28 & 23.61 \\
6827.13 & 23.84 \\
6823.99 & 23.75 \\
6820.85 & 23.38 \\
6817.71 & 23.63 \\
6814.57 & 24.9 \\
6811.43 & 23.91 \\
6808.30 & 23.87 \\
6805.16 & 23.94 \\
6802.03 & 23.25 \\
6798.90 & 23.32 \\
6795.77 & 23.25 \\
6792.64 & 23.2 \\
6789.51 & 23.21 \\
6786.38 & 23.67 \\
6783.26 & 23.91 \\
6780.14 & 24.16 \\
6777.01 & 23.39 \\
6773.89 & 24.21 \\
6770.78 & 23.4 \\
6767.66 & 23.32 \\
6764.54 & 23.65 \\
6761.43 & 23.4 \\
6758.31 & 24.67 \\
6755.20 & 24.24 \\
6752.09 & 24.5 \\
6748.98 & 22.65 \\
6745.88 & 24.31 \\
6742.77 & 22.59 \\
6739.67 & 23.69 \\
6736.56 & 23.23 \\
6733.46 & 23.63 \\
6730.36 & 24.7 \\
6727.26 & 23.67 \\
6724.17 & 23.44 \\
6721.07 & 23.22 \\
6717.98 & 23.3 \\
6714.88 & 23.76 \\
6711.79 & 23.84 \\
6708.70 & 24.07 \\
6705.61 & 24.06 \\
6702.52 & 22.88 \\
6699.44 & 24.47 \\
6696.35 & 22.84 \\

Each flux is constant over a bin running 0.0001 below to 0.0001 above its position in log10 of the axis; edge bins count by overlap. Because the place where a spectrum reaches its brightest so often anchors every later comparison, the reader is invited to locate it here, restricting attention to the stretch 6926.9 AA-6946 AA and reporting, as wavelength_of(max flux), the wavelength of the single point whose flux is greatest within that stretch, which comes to 6941.26 AA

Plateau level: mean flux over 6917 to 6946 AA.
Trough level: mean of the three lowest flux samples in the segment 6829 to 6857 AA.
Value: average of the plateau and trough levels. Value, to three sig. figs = 22.8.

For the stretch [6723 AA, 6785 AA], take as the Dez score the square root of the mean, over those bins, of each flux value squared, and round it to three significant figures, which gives 23.7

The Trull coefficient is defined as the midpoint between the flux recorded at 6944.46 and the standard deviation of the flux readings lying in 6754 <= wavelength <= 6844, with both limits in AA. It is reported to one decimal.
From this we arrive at 11.8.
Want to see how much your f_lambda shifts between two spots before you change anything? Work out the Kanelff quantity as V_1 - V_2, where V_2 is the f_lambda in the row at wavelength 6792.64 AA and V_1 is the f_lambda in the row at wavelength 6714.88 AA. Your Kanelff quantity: 0.56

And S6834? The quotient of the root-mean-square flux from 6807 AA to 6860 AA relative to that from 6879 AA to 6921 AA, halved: 0.4995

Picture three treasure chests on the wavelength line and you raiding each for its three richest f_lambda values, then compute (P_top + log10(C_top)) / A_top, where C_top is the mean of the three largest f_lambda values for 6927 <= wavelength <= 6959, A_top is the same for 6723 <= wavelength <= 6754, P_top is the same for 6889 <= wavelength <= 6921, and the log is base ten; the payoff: 1.04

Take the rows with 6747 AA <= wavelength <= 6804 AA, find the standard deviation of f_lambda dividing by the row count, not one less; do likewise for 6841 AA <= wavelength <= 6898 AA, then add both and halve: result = 0.578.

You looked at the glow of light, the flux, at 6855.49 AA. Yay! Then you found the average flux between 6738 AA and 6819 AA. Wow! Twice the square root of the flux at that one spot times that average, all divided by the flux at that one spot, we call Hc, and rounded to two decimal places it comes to 2.02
